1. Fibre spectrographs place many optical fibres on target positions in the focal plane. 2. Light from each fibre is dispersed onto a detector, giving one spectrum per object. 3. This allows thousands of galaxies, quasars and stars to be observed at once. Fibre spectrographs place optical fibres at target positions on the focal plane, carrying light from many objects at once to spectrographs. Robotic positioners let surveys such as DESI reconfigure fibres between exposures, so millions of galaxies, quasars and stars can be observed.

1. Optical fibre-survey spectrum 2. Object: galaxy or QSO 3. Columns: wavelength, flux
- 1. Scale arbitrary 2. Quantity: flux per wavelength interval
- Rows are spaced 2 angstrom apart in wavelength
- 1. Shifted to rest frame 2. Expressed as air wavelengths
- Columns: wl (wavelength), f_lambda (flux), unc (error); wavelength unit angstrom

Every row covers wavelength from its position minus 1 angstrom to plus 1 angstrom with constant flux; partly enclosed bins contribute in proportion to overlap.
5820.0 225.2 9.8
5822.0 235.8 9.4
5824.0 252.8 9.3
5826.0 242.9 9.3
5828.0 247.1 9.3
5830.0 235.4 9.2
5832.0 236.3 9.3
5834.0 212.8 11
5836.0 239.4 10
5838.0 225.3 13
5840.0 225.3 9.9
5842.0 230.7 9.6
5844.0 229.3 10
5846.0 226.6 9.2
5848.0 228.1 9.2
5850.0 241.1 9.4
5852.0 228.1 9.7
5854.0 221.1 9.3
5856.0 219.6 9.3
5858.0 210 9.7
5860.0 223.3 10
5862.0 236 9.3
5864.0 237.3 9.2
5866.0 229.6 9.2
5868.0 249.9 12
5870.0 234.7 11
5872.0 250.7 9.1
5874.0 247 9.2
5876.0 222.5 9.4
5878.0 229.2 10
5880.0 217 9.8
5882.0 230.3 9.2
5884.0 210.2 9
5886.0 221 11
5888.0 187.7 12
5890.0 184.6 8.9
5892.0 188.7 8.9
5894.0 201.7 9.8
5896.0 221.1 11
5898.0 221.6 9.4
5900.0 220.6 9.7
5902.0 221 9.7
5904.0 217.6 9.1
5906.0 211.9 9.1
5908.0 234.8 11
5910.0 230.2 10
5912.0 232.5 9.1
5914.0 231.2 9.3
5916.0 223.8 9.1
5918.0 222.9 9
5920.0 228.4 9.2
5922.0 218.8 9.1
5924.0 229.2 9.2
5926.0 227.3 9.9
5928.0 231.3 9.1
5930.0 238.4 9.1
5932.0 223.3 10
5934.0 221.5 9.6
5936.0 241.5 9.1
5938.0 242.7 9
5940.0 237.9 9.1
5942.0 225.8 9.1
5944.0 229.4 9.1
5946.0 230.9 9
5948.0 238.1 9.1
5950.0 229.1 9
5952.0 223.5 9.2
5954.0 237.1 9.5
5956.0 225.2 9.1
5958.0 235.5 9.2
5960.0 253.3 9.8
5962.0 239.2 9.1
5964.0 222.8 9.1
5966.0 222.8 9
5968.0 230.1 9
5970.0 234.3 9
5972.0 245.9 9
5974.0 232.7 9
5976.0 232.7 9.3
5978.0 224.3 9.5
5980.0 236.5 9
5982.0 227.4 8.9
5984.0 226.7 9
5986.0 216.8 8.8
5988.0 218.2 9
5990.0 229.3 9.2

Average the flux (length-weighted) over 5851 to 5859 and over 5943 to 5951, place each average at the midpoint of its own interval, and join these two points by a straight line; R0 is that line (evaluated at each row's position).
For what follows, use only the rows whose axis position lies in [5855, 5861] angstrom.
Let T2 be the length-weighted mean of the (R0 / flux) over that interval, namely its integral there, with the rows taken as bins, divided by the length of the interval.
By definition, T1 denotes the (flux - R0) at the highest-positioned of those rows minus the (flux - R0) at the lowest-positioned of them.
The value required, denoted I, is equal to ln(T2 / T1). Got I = -1.1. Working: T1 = 3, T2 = 1.01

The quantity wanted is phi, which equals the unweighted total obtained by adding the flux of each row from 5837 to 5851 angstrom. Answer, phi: 1606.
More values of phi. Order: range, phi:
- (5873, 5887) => 1577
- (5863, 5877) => 1672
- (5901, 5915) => 1579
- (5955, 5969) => 1629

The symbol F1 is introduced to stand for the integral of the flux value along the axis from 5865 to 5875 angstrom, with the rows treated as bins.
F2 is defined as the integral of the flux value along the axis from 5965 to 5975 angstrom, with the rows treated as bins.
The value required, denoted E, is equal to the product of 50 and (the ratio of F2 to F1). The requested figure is 48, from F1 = 2424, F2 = 2332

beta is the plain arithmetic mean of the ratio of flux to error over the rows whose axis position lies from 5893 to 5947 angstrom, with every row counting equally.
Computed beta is 24.1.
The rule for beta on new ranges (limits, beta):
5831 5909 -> 22.9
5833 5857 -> 23.0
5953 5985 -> 25.4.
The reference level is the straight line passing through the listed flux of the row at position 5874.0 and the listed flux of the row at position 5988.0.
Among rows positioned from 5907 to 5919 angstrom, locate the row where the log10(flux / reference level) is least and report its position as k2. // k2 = 5918.0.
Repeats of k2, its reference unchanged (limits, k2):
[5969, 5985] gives 5978.0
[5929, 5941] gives 5934.0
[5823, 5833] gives 5830.0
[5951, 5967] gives 5952.0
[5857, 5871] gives 5858.0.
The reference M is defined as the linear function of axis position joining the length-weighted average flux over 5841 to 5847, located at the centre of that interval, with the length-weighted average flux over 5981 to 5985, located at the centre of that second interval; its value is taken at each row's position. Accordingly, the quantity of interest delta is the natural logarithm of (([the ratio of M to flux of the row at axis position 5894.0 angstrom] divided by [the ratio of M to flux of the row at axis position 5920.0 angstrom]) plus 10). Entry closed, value 2.41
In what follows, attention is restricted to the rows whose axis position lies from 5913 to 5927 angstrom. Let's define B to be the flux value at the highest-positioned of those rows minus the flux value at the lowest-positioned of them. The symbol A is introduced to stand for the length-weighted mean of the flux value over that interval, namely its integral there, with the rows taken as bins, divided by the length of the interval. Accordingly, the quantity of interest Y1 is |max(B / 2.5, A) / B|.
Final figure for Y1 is 58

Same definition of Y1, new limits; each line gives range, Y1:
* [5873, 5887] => 9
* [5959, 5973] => 32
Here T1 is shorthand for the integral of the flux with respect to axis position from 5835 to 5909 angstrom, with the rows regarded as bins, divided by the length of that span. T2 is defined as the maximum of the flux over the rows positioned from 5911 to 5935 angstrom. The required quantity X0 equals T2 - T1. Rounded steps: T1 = 224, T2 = 238.4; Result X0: 15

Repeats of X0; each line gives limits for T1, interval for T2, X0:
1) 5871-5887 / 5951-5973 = 25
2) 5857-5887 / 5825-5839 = 17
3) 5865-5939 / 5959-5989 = 29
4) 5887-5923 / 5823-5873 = 36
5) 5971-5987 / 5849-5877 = 20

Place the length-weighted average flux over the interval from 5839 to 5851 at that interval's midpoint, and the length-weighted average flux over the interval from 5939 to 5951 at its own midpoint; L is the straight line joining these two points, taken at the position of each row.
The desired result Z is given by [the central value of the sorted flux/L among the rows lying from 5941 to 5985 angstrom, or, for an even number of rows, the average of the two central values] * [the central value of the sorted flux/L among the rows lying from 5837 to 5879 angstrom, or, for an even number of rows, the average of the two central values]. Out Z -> 0.987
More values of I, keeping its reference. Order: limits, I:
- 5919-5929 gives -0.6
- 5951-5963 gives -2.7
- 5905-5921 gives -2.7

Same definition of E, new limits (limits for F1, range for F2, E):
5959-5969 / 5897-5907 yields 47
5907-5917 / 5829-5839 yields 50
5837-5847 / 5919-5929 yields 50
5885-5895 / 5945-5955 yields 59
